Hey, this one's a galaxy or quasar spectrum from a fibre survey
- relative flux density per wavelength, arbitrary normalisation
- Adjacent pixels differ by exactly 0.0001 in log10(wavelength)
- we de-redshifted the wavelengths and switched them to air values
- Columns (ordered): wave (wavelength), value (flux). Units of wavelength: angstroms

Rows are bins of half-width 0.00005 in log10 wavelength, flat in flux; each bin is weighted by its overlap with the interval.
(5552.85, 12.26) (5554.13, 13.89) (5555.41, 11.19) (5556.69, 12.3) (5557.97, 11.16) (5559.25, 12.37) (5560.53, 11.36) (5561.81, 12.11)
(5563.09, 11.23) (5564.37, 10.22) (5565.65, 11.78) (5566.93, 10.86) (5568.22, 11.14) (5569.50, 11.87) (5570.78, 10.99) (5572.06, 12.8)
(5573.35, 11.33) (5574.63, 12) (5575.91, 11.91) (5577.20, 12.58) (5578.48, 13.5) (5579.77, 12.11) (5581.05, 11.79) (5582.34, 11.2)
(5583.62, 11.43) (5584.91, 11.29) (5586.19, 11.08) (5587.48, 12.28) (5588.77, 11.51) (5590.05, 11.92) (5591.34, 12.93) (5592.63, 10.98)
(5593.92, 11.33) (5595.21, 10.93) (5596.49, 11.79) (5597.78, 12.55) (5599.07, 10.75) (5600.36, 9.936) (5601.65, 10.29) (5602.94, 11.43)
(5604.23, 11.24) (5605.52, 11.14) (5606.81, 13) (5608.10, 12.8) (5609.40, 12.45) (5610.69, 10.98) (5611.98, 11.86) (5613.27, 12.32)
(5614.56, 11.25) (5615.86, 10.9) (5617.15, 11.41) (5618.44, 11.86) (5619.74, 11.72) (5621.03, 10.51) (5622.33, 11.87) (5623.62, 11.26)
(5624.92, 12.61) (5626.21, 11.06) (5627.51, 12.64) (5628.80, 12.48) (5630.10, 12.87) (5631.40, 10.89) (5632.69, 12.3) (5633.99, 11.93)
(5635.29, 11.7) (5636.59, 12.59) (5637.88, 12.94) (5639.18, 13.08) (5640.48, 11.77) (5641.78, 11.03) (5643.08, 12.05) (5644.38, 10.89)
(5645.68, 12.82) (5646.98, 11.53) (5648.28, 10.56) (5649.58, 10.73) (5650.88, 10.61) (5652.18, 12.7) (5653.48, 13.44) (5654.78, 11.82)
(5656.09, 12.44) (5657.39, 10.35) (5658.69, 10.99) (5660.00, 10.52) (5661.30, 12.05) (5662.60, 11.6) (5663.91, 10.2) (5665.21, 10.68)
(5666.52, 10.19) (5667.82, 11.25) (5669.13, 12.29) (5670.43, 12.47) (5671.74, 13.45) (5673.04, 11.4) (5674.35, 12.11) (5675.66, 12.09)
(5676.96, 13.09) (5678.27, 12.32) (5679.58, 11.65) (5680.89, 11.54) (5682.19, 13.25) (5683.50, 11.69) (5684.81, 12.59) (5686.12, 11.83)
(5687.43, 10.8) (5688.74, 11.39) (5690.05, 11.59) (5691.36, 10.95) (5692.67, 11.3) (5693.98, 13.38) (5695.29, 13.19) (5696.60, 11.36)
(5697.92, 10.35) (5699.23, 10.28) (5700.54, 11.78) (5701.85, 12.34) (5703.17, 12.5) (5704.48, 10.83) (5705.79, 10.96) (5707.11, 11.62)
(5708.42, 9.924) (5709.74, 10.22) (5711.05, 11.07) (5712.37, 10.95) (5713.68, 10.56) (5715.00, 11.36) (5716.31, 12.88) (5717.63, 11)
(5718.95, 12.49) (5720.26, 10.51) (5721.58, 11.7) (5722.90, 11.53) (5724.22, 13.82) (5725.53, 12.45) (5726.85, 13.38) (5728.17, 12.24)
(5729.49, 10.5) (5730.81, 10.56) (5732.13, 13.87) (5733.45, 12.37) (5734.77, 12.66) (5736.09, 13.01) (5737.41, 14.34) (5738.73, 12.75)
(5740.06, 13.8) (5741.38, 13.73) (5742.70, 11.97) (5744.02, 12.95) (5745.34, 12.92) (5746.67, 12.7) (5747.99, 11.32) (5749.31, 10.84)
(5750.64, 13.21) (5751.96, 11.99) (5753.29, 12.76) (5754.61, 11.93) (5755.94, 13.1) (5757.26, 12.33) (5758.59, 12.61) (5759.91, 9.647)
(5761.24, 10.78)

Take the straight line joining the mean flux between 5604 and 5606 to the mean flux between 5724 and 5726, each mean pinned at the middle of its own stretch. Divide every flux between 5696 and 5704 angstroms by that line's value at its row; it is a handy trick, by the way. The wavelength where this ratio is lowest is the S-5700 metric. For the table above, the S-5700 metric 5699.23 angstroms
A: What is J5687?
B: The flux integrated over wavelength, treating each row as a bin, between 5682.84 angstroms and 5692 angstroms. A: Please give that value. 106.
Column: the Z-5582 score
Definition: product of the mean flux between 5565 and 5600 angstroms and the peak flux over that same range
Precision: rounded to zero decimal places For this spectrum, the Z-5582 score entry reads 158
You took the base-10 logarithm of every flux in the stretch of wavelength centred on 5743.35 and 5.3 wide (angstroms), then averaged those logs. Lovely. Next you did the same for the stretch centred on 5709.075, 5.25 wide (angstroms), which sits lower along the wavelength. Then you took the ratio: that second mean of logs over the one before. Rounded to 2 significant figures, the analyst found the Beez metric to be 0.93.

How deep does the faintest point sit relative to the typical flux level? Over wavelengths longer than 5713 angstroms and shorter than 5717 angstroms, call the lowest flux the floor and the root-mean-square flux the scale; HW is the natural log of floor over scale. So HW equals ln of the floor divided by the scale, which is -0.097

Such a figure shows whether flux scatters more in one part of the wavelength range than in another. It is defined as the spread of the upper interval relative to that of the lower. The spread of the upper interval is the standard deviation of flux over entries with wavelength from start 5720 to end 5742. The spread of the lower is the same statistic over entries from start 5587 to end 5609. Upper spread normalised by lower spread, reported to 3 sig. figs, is 1.37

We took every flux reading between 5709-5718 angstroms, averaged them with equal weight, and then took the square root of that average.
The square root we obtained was 3.34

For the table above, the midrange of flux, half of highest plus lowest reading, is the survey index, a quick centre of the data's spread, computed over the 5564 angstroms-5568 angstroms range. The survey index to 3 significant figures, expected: 11.0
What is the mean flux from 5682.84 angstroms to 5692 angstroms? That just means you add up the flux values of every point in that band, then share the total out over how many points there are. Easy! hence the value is 11.55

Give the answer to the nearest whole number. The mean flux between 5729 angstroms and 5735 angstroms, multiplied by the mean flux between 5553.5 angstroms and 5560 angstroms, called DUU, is 146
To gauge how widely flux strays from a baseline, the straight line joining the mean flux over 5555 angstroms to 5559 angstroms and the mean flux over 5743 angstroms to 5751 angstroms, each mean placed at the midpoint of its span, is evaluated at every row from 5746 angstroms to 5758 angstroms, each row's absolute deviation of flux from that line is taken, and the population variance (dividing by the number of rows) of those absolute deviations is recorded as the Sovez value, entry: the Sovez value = 0.17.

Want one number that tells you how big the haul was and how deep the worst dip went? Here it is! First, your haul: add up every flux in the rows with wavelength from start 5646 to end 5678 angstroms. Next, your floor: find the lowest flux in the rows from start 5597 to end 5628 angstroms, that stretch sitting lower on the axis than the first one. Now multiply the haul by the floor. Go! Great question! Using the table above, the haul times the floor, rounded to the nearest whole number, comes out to 2768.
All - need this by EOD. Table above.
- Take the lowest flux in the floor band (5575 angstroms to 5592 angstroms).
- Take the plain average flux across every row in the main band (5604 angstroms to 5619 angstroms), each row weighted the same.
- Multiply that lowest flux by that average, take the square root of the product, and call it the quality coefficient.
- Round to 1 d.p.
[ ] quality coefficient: 11.4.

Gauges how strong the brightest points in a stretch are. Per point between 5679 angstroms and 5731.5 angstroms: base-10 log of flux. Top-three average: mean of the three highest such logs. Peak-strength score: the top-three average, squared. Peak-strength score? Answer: 1.28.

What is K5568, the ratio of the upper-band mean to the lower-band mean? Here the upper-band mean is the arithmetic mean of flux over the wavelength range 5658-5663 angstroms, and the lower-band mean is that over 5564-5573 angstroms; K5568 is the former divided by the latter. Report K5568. 0.99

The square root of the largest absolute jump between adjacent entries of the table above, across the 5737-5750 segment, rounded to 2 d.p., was 1.33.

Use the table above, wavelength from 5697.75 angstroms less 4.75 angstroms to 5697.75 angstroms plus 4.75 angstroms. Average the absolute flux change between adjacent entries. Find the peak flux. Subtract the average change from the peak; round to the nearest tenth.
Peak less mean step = 12.5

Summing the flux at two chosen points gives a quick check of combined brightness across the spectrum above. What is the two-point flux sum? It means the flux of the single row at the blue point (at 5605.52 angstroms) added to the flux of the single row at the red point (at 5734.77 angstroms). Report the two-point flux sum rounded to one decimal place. 23.8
